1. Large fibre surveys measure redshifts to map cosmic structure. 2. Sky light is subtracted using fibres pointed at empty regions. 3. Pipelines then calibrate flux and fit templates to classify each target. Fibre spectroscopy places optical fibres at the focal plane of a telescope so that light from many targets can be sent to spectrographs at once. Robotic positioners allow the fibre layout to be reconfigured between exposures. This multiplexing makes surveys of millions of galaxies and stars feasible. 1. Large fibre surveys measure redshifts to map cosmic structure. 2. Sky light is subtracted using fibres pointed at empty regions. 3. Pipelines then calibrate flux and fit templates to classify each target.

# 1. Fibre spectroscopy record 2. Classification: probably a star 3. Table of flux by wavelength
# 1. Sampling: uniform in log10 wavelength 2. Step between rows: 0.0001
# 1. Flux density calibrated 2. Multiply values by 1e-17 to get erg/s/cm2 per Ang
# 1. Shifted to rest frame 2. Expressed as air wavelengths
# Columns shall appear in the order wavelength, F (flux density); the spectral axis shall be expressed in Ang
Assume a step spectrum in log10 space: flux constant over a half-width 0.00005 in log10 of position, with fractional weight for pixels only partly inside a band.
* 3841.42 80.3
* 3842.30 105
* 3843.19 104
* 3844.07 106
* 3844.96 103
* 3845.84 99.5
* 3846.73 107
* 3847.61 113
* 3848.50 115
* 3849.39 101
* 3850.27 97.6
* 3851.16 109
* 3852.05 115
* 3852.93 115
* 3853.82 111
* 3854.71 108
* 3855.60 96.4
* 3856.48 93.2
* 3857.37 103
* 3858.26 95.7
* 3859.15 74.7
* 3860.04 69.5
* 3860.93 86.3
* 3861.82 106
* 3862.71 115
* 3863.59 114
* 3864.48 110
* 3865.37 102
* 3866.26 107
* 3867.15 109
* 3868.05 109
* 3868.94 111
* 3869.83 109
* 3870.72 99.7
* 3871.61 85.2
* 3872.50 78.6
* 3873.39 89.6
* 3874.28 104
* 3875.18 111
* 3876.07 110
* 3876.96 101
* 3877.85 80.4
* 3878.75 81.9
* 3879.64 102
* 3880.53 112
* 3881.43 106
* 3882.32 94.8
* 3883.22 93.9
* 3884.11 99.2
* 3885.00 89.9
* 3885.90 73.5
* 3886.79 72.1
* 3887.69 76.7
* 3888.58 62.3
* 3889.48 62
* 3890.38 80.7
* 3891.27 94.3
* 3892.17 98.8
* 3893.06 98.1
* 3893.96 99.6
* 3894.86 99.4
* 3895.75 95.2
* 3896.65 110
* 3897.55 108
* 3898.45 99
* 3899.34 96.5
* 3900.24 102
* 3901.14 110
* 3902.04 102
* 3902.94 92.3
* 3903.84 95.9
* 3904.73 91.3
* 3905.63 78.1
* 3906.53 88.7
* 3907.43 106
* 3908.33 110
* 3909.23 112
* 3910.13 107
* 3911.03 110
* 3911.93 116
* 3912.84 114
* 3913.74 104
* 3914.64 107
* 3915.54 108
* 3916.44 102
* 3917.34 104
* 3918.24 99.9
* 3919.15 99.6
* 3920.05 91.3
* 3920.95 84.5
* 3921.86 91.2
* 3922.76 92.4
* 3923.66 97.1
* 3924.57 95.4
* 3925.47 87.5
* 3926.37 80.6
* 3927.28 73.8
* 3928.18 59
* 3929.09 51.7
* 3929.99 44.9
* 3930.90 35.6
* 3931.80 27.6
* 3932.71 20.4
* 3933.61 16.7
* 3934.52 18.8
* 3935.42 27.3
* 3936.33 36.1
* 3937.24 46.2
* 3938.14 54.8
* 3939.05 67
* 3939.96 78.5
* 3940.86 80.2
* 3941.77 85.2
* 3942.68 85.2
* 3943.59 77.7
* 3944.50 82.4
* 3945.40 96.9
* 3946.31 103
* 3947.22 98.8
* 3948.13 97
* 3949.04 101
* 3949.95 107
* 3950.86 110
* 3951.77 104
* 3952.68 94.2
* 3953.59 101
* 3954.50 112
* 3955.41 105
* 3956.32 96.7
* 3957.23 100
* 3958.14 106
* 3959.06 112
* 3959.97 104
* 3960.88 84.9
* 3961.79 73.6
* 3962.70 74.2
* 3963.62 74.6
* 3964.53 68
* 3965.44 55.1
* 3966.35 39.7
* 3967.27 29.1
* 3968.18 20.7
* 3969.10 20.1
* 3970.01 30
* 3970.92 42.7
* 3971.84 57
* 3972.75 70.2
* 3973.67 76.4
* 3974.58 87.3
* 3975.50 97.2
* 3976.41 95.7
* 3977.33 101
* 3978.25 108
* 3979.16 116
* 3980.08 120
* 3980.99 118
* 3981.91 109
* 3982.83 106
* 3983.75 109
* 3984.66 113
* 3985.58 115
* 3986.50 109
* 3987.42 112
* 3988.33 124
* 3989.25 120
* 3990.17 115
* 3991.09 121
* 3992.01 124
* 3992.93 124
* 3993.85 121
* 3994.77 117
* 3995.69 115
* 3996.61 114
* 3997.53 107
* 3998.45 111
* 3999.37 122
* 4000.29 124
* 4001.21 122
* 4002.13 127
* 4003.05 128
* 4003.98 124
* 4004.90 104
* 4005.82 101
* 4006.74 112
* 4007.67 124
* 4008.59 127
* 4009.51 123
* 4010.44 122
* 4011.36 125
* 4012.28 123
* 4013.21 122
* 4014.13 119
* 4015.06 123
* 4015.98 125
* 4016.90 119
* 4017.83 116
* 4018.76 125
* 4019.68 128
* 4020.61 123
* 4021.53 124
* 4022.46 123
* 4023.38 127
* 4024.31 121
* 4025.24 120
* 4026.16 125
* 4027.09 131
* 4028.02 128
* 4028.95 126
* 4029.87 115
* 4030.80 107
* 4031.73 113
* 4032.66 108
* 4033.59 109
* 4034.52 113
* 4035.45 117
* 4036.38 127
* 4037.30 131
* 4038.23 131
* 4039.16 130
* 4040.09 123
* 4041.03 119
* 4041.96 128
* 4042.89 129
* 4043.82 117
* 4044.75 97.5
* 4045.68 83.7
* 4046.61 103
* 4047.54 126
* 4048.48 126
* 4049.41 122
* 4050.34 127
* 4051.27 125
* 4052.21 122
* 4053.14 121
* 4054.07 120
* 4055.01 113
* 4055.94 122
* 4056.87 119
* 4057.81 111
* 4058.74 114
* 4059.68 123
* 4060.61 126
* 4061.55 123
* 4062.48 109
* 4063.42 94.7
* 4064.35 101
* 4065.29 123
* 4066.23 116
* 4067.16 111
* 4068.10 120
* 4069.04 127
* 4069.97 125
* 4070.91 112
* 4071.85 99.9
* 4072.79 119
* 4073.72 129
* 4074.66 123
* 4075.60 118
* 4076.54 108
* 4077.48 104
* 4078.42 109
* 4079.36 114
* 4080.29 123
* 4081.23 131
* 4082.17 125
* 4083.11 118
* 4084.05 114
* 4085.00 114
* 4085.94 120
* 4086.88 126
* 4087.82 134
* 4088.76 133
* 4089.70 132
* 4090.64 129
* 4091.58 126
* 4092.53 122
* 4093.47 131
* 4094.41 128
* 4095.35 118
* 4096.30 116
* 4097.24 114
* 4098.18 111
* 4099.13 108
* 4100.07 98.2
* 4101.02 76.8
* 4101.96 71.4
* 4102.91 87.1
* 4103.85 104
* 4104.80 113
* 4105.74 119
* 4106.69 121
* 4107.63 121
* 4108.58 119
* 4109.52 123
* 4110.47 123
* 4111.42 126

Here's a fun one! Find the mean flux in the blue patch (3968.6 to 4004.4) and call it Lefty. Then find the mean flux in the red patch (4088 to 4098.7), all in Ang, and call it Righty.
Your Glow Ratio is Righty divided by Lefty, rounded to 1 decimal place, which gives 1.2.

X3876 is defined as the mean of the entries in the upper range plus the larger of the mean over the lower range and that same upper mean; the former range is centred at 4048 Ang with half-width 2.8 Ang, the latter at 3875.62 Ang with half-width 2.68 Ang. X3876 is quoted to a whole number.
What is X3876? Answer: 229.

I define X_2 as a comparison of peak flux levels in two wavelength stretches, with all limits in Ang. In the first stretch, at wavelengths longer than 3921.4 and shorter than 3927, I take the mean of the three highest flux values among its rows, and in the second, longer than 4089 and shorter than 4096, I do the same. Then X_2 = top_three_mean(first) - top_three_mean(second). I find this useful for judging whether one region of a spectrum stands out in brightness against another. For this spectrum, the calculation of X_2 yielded -36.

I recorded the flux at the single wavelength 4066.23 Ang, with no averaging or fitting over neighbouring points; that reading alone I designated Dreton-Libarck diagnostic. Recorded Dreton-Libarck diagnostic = 116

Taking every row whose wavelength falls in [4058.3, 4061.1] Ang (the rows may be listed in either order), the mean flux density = 121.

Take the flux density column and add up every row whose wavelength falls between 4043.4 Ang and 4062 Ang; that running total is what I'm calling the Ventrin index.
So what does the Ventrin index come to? 2341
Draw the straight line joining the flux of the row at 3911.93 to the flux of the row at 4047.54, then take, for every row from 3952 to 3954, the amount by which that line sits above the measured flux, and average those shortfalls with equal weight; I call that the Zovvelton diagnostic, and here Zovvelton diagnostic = 21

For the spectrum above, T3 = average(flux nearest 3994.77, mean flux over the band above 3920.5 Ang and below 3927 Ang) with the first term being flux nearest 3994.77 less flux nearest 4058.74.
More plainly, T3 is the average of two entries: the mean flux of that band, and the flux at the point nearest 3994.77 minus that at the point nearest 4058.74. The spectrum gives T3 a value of 46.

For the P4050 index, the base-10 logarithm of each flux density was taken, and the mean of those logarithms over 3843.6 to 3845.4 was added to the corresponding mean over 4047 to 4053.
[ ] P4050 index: 4.115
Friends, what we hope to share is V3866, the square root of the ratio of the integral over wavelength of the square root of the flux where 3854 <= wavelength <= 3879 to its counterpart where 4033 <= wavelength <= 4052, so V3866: 1.1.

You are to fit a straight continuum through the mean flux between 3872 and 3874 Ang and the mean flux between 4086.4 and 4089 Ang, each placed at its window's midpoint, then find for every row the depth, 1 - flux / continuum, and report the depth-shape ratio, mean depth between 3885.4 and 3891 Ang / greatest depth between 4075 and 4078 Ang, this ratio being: 1.0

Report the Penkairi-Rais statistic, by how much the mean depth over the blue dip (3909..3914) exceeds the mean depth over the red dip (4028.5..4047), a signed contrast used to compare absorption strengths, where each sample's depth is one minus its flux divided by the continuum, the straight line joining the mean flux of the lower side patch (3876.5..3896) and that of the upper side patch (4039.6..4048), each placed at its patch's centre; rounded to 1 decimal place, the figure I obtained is -0.2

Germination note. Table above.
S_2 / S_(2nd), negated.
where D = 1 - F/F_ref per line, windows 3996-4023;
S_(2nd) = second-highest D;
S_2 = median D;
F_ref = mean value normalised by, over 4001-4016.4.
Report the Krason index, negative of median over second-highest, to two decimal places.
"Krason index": 0.14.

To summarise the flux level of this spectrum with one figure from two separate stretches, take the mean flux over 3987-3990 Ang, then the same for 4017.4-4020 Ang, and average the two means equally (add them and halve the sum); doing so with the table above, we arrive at 121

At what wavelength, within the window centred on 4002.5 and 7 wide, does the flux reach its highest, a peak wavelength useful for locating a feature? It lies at 4003.05 Ang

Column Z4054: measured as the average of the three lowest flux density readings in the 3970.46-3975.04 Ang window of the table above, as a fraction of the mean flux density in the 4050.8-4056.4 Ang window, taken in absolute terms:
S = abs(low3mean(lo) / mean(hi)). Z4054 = 0.47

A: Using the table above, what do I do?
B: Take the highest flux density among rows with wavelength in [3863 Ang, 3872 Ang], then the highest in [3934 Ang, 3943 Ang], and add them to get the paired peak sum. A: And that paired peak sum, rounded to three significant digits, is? 199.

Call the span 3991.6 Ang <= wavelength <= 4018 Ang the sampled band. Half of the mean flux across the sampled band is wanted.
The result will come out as 60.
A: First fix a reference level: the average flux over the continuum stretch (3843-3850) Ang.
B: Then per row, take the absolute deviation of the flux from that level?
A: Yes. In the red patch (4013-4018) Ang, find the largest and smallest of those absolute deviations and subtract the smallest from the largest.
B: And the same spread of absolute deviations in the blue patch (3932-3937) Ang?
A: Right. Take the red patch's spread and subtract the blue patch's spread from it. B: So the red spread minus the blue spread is -10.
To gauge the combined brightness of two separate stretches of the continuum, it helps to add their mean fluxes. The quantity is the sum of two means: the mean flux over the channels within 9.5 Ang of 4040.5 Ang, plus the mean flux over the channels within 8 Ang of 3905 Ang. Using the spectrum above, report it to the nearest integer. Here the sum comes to 220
